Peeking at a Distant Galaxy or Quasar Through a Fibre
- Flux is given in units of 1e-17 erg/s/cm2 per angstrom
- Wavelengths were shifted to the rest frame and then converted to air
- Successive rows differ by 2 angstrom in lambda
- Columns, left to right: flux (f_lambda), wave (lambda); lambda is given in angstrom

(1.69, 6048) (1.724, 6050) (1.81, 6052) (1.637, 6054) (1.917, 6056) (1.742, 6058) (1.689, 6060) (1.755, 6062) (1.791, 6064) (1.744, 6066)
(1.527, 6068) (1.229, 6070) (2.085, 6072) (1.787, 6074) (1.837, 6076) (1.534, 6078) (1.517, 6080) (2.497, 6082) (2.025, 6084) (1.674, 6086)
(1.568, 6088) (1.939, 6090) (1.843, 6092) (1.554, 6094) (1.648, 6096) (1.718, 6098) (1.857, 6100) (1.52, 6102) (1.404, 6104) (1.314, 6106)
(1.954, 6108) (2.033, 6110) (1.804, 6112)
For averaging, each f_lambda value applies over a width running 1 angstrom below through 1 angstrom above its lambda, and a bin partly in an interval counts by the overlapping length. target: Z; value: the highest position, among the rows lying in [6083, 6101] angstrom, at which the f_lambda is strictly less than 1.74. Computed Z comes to 6098 angstrom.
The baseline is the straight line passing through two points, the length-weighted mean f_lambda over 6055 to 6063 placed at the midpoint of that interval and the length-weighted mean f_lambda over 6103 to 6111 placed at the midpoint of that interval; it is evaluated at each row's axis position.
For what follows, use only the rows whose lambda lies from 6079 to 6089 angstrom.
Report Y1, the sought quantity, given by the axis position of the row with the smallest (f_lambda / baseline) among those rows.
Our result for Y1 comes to 6080 angstrom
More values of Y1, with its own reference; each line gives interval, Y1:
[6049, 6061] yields 6054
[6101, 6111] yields 6106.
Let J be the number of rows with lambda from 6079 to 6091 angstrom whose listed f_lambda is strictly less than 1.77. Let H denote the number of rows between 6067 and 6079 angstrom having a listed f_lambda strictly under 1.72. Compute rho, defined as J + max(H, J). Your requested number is 6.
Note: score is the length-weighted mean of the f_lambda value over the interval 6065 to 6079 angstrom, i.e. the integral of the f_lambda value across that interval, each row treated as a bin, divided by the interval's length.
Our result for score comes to 1.68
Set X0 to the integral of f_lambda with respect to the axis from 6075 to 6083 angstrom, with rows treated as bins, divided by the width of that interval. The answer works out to 1.85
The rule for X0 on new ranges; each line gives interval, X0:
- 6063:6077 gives 1.71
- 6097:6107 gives 1.56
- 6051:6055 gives 1.72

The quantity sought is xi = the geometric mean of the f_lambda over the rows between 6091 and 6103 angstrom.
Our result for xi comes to 1.69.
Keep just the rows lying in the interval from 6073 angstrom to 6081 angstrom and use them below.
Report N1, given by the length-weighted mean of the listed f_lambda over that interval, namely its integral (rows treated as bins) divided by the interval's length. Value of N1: 1.67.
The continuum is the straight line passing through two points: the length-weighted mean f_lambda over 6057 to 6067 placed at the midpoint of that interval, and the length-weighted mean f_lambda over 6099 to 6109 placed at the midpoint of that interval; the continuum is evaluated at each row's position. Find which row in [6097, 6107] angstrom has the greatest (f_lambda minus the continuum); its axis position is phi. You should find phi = 6100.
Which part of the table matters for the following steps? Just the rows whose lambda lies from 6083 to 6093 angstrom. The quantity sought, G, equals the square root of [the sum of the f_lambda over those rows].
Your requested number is 3.0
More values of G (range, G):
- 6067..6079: 3.2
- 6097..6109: 3.1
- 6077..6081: 1.7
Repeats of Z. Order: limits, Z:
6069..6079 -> 6078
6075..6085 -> 6080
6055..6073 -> 6070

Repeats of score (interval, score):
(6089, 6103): 1.73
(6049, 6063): 1.75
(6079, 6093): 1.87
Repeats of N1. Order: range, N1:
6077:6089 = 1.80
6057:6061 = 1.72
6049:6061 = 1.75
